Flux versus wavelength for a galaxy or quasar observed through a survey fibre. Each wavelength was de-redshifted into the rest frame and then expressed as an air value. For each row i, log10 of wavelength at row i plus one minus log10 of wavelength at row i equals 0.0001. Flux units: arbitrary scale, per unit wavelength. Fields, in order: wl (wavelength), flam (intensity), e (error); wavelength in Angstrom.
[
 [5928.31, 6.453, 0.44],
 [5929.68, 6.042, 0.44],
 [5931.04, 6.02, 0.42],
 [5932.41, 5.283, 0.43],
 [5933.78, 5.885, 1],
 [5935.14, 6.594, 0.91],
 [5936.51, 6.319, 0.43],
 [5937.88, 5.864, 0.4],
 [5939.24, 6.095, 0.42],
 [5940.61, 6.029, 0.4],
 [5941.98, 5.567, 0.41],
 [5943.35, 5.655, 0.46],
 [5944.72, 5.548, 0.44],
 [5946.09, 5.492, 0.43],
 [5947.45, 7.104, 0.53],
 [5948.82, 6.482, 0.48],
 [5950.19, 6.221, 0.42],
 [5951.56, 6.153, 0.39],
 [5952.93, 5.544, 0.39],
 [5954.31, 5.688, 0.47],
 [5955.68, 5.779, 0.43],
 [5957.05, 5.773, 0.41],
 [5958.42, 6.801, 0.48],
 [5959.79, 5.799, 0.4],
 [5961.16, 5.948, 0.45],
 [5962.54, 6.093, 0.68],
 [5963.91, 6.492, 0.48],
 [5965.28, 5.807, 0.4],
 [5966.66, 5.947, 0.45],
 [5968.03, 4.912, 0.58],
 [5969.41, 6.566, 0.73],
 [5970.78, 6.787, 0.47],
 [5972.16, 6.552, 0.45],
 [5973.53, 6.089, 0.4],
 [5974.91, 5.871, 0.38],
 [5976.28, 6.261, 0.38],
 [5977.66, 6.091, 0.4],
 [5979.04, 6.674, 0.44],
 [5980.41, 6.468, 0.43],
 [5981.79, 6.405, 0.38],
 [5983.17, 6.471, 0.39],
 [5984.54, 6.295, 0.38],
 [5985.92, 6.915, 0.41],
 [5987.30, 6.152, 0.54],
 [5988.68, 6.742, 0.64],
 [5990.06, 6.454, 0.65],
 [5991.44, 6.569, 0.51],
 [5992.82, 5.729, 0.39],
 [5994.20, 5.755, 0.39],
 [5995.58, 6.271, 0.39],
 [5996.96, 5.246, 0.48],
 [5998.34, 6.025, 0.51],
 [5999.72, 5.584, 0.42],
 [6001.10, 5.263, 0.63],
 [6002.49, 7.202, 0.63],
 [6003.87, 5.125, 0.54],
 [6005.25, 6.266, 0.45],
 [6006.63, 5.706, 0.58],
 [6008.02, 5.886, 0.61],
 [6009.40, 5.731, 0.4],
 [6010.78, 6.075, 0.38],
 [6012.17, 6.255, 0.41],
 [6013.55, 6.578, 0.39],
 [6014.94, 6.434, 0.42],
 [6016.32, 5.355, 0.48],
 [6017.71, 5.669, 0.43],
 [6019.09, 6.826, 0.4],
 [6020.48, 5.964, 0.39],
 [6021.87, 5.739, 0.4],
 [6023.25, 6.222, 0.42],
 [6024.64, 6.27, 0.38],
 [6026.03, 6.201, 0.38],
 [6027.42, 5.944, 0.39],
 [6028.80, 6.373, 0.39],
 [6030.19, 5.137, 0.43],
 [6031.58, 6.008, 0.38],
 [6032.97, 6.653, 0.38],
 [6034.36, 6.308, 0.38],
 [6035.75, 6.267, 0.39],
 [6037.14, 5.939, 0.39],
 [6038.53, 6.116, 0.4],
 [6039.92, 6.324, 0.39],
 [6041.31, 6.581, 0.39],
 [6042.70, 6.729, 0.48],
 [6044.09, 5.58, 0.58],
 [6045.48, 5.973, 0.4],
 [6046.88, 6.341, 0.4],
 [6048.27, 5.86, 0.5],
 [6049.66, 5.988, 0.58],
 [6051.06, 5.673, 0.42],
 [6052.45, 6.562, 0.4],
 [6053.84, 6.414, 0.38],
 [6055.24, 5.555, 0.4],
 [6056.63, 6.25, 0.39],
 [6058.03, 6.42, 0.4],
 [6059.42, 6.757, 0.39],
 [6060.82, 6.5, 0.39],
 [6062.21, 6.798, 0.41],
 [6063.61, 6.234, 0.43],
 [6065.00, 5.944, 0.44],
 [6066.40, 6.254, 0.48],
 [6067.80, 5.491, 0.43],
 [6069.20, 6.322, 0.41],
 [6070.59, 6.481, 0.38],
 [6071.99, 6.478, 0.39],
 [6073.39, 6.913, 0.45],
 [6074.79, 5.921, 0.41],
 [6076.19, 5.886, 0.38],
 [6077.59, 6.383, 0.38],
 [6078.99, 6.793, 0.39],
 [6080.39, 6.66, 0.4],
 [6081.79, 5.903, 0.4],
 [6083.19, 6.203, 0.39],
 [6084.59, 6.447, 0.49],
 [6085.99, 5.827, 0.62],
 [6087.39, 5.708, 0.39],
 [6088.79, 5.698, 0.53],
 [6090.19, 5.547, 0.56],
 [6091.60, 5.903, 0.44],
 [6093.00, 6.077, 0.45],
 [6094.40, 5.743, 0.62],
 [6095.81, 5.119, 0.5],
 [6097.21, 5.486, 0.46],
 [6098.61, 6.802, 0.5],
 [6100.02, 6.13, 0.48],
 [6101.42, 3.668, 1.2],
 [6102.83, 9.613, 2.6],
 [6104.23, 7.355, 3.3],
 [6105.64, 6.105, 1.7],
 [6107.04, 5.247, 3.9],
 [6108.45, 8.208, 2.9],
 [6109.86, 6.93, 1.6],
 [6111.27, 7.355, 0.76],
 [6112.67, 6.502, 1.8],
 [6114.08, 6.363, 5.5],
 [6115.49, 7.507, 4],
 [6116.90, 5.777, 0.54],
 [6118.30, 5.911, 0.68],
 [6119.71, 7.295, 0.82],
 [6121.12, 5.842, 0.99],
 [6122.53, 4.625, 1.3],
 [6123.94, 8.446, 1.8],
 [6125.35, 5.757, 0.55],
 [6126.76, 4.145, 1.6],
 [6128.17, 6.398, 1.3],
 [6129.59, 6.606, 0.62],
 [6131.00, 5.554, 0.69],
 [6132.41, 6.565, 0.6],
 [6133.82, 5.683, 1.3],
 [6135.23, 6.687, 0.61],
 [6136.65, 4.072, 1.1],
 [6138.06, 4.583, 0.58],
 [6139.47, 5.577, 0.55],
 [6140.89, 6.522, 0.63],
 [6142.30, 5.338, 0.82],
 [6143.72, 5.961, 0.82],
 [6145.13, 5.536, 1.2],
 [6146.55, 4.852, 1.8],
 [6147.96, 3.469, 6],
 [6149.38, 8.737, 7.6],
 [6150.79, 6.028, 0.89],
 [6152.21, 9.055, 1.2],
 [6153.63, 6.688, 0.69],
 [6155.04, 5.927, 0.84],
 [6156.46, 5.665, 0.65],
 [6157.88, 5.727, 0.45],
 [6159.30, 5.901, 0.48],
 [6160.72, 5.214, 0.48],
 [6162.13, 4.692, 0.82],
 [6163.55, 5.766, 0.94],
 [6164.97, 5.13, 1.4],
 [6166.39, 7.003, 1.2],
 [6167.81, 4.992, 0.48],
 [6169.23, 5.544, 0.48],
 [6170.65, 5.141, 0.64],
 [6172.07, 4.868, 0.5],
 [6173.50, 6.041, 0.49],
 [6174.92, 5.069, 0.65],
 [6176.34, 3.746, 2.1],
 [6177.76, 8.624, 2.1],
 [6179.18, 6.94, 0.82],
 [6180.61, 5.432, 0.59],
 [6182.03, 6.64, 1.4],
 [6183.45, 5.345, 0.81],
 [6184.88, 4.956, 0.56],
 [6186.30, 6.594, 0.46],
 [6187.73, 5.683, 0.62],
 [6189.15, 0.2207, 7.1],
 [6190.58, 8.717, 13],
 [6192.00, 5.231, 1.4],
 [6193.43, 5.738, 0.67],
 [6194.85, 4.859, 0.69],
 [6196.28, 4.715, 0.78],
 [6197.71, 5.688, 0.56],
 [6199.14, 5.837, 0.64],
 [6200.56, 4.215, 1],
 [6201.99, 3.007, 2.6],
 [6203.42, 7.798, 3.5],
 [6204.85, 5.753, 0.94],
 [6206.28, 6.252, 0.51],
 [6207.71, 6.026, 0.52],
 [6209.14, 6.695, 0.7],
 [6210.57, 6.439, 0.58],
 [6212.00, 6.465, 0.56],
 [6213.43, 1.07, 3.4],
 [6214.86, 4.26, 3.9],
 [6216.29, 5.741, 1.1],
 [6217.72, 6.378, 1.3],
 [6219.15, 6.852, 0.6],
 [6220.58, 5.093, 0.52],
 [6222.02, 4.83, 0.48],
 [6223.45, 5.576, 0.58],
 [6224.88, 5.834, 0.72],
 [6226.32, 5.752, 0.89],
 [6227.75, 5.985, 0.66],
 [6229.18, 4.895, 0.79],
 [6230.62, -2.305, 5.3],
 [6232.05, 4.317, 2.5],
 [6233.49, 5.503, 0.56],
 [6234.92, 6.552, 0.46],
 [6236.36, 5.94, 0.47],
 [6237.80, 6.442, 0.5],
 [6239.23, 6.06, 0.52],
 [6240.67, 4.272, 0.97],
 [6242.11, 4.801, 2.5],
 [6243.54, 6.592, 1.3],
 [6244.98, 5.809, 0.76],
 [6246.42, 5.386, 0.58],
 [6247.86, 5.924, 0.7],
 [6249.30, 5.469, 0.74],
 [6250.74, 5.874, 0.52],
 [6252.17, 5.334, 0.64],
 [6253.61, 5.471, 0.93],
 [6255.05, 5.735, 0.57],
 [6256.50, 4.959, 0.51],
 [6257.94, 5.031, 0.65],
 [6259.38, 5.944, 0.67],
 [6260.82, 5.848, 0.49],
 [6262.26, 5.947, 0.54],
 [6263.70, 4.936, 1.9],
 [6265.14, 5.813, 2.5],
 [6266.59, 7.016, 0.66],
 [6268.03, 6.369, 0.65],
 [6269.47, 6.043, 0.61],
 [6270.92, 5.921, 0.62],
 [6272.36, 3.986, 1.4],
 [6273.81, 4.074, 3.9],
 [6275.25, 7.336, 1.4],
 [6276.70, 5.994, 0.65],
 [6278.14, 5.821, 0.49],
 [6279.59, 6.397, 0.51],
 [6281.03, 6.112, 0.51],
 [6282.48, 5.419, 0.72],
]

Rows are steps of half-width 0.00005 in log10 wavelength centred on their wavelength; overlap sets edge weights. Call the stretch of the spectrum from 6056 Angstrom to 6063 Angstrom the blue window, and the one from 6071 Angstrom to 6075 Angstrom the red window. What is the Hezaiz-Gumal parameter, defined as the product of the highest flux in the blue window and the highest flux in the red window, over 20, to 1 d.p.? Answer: 2.3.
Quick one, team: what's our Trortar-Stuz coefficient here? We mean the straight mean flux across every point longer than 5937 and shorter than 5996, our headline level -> 6.1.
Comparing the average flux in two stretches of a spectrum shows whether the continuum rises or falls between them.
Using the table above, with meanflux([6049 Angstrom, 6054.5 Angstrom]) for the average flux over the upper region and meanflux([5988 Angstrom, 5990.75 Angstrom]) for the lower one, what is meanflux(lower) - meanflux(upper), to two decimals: 0.44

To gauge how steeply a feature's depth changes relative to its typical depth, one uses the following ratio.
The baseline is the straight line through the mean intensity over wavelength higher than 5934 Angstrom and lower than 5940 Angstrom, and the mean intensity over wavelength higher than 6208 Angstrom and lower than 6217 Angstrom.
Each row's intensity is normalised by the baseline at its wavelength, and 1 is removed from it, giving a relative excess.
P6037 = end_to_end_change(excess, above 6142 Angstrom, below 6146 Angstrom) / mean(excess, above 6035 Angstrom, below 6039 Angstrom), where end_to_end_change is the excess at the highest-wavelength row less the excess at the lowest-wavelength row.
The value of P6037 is 0.8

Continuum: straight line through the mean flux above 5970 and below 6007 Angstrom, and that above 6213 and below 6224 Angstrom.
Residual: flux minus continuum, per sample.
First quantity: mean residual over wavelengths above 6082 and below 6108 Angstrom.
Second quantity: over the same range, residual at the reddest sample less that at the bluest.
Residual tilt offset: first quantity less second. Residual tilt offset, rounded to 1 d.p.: 1.2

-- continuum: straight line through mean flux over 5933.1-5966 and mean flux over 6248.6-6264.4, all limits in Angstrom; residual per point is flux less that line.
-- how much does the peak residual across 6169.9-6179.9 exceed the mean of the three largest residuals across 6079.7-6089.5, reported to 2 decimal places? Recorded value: 2.35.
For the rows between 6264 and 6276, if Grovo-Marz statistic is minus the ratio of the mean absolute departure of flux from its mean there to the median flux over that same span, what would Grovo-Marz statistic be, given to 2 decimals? -0.15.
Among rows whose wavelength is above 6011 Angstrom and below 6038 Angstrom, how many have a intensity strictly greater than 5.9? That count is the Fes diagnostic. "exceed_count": 15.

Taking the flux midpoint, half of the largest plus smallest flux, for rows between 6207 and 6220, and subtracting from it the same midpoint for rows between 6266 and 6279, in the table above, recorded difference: -1.70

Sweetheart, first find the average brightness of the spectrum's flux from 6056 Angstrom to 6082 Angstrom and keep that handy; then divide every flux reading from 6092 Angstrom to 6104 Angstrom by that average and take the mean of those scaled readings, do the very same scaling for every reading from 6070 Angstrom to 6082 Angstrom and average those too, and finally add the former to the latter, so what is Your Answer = 1.97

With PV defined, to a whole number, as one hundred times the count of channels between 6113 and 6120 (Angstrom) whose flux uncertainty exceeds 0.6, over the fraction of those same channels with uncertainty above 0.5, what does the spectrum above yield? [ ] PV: 400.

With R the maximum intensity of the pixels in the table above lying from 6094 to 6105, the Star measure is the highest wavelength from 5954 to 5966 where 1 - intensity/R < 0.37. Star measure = 5963.91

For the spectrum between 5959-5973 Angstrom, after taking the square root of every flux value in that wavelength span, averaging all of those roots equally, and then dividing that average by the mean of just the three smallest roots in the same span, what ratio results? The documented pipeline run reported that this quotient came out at 1.05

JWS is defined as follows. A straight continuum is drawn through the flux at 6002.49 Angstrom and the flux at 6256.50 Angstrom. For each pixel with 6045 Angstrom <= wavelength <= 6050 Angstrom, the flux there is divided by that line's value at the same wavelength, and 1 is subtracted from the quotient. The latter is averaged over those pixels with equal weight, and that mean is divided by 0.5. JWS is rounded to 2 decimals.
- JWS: -0.22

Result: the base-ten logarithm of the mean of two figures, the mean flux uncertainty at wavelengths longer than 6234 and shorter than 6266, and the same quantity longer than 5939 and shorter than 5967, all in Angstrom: -0.18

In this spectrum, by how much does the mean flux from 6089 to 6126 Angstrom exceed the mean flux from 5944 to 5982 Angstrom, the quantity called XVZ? 0.2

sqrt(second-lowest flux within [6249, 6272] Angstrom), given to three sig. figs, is 2.23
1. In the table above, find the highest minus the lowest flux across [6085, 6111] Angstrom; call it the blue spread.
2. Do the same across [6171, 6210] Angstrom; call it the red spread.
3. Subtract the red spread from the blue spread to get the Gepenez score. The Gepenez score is -3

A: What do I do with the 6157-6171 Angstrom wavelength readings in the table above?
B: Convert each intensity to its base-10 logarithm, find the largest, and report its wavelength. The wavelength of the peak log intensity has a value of 6166.39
